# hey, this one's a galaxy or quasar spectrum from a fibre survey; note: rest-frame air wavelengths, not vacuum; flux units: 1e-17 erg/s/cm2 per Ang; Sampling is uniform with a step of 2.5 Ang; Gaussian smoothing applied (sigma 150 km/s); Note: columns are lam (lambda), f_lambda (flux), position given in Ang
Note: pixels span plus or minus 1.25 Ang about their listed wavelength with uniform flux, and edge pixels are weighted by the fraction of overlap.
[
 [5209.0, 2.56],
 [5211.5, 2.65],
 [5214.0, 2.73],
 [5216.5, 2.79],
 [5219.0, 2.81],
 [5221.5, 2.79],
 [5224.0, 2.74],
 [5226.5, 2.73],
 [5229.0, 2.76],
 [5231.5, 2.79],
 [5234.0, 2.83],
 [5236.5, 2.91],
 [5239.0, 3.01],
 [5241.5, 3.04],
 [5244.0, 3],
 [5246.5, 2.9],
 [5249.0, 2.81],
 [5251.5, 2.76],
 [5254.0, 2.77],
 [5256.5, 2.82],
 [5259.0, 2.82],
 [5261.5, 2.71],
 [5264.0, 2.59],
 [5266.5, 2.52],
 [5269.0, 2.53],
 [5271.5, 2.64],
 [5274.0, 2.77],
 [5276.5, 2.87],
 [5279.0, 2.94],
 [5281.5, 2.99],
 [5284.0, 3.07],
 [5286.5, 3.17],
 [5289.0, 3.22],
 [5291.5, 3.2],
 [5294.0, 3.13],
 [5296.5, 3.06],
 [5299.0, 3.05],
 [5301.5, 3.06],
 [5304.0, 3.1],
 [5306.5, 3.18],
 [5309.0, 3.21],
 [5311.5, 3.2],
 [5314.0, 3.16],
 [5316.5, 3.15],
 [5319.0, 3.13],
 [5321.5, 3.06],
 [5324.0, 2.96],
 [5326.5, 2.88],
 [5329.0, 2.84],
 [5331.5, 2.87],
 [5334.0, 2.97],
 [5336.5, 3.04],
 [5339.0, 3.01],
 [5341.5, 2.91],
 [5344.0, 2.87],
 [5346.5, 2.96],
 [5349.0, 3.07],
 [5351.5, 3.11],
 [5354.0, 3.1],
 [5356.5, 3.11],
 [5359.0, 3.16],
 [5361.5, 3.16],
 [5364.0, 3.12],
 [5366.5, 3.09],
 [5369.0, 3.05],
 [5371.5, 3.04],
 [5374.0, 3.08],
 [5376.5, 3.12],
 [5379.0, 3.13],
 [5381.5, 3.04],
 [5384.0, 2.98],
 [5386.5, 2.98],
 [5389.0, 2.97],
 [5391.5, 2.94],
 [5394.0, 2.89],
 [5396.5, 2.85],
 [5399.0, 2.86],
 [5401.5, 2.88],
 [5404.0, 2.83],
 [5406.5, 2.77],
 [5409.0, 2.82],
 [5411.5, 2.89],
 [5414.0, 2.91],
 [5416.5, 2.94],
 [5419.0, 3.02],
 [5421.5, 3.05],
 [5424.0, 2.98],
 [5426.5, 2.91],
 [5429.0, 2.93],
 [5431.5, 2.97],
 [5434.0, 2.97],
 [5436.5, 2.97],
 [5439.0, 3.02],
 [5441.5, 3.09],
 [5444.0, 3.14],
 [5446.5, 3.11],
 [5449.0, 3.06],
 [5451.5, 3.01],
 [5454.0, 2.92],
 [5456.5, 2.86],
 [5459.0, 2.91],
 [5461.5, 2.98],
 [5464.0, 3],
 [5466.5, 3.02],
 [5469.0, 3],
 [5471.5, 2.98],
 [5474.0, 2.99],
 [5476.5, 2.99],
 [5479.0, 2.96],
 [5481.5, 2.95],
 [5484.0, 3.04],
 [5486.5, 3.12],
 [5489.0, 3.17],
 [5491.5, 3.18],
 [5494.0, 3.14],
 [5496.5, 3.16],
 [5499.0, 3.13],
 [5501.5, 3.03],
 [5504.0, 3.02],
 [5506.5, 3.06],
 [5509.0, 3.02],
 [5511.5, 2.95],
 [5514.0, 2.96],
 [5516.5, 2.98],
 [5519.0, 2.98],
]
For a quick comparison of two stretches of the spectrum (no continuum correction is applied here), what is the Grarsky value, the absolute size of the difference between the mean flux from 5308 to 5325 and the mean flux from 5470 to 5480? 0.14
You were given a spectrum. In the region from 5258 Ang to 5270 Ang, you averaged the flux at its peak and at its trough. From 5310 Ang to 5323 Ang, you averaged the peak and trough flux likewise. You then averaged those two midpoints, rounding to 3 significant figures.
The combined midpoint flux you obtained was 2.90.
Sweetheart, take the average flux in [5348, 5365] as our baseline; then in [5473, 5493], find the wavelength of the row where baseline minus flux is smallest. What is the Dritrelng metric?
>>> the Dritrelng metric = 5491.5 Ang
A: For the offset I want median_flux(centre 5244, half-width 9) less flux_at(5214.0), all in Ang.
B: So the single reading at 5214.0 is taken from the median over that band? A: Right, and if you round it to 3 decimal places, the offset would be 0.180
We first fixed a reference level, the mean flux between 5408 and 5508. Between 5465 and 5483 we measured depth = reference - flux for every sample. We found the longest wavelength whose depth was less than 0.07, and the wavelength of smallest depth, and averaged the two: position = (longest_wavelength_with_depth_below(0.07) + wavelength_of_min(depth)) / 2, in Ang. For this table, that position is 5474.0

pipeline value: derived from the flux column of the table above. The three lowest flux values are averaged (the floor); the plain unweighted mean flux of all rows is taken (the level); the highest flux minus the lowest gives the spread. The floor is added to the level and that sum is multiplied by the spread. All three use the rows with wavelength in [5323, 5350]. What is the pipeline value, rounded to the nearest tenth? 1.3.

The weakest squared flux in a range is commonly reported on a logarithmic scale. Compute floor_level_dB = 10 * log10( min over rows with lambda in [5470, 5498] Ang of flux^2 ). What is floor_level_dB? 9.4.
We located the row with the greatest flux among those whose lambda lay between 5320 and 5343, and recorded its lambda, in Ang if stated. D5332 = 5321.5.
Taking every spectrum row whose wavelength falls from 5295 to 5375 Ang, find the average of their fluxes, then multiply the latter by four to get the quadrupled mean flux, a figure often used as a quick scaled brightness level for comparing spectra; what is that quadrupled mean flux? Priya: 12.2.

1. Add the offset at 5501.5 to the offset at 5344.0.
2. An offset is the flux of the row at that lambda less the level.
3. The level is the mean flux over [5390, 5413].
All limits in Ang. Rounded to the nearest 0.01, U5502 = 0.18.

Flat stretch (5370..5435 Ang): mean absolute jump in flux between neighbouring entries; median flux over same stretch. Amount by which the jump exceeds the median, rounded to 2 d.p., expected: -2.92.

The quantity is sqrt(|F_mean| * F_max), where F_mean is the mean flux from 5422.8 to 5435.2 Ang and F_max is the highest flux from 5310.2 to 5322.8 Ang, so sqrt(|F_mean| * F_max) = 3.07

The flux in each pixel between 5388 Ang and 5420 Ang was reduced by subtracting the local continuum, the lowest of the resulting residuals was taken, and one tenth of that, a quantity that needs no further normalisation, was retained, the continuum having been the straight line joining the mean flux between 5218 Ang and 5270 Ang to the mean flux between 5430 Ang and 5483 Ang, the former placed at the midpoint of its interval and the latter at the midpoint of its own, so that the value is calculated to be -0.018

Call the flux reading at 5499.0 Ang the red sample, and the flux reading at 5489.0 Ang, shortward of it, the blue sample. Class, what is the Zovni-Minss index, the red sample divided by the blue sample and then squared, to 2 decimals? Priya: 0.97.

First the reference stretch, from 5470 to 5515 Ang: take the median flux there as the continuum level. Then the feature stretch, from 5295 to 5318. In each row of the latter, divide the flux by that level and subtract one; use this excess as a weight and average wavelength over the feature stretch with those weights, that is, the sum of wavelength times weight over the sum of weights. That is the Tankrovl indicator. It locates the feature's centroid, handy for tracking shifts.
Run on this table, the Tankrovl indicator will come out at 5309.4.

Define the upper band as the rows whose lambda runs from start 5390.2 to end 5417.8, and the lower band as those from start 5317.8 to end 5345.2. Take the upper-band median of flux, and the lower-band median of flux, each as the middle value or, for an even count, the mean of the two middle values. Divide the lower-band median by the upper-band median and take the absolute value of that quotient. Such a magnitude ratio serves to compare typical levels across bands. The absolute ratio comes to 1.03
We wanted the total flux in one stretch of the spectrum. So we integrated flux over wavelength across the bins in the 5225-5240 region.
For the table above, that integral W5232 43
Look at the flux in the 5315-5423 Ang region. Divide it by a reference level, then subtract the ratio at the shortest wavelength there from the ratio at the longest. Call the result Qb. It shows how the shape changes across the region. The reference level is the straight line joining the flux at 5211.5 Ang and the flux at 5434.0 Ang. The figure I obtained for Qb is -0.091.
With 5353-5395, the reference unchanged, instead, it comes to -0.094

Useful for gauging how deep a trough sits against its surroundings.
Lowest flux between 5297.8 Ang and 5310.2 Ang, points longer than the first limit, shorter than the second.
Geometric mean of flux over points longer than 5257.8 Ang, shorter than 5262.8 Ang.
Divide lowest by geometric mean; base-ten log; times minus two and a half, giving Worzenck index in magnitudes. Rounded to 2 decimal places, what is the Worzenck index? -0.11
